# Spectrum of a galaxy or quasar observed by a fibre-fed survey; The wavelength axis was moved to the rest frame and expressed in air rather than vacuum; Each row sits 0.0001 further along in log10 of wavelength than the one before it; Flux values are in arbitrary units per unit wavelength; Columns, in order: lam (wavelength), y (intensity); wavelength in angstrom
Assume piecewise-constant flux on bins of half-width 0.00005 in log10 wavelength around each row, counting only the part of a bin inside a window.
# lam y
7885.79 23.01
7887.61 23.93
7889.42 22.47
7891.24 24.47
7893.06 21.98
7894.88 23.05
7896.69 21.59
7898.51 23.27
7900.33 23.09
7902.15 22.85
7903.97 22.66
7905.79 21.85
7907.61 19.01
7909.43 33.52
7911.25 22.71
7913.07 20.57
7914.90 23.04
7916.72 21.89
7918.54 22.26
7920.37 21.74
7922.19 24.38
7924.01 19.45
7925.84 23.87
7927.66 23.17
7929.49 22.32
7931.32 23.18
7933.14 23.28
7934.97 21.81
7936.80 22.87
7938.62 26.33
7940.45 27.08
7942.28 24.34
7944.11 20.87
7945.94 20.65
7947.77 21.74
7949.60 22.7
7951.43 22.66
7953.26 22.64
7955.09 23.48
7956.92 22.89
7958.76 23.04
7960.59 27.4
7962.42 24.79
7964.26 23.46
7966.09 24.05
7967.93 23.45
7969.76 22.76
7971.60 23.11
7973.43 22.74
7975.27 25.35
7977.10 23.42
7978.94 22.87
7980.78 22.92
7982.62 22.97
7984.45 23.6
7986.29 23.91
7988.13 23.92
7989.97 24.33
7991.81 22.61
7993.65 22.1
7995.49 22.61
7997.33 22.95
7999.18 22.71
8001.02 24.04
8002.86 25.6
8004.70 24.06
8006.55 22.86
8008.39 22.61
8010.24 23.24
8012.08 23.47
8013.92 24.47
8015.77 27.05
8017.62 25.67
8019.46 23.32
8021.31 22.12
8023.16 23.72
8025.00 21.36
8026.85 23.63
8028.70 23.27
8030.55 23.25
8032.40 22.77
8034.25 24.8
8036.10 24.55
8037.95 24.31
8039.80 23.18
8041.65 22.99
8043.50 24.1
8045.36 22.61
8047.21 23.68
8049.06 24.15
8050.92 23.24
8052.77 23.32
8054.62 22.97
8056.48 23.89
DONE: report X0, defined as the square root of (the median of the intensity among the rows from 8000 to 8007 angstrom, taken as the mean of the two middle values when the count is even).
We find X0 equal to 4.90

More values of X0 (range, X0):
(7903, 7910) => 4.72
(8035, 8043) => 4.87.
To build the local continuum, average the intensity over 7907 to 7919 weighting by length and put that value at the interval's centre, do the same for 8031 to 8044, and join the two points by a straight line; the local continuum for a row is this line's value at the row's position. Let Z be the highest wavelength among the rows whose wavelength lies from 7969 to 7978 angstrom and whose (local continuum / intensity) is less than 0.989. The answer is 7975.27 angstrom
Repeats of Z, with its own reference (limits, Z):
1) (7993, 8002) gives 8001.02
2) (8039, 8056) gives 8049.06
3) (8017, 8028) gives 8017.62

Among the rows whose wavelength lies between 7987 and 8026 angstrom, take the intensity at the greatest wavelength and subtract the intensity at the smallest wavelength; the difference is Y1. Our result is -2.6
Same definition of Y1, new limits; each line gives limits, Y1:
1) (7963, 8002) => 0.6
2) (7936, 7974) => -0.1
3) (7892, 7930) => 0.3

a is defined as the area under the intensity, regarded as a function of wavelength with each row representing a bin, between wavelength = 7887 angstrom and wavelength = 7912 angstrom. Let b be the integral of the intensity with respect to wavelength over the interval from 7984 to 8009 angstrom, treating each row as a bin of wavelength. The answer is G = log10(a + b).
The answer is 3.07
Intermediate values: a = 583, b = 586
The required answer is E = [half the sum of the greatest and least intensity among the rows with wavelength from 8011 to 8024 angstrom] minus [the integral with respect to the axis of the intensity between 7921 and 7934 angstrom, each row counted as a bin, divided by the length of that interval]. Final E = 1.8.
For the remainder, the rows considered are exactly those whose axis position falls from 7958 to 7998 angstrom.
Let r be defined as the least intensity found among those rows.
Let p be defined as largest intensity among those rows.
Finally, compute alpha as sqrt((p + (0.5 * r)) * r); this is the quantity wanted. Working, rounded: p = 27.4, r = 22.1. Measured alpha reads 29.15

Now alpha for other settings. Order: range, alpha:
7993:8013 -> 28.46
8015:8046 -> 28.39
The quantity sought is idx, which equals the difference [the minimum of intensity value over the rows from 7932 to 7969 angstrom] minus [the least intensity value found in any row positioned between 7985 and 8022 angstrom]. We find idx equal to -1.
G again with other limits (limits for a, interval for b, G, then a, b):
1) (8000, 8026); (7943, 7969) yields 3.09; 620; 602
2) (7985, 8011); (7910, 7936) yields 3.08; 608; 586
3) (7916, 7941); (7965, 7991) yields 3.08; 577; 612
